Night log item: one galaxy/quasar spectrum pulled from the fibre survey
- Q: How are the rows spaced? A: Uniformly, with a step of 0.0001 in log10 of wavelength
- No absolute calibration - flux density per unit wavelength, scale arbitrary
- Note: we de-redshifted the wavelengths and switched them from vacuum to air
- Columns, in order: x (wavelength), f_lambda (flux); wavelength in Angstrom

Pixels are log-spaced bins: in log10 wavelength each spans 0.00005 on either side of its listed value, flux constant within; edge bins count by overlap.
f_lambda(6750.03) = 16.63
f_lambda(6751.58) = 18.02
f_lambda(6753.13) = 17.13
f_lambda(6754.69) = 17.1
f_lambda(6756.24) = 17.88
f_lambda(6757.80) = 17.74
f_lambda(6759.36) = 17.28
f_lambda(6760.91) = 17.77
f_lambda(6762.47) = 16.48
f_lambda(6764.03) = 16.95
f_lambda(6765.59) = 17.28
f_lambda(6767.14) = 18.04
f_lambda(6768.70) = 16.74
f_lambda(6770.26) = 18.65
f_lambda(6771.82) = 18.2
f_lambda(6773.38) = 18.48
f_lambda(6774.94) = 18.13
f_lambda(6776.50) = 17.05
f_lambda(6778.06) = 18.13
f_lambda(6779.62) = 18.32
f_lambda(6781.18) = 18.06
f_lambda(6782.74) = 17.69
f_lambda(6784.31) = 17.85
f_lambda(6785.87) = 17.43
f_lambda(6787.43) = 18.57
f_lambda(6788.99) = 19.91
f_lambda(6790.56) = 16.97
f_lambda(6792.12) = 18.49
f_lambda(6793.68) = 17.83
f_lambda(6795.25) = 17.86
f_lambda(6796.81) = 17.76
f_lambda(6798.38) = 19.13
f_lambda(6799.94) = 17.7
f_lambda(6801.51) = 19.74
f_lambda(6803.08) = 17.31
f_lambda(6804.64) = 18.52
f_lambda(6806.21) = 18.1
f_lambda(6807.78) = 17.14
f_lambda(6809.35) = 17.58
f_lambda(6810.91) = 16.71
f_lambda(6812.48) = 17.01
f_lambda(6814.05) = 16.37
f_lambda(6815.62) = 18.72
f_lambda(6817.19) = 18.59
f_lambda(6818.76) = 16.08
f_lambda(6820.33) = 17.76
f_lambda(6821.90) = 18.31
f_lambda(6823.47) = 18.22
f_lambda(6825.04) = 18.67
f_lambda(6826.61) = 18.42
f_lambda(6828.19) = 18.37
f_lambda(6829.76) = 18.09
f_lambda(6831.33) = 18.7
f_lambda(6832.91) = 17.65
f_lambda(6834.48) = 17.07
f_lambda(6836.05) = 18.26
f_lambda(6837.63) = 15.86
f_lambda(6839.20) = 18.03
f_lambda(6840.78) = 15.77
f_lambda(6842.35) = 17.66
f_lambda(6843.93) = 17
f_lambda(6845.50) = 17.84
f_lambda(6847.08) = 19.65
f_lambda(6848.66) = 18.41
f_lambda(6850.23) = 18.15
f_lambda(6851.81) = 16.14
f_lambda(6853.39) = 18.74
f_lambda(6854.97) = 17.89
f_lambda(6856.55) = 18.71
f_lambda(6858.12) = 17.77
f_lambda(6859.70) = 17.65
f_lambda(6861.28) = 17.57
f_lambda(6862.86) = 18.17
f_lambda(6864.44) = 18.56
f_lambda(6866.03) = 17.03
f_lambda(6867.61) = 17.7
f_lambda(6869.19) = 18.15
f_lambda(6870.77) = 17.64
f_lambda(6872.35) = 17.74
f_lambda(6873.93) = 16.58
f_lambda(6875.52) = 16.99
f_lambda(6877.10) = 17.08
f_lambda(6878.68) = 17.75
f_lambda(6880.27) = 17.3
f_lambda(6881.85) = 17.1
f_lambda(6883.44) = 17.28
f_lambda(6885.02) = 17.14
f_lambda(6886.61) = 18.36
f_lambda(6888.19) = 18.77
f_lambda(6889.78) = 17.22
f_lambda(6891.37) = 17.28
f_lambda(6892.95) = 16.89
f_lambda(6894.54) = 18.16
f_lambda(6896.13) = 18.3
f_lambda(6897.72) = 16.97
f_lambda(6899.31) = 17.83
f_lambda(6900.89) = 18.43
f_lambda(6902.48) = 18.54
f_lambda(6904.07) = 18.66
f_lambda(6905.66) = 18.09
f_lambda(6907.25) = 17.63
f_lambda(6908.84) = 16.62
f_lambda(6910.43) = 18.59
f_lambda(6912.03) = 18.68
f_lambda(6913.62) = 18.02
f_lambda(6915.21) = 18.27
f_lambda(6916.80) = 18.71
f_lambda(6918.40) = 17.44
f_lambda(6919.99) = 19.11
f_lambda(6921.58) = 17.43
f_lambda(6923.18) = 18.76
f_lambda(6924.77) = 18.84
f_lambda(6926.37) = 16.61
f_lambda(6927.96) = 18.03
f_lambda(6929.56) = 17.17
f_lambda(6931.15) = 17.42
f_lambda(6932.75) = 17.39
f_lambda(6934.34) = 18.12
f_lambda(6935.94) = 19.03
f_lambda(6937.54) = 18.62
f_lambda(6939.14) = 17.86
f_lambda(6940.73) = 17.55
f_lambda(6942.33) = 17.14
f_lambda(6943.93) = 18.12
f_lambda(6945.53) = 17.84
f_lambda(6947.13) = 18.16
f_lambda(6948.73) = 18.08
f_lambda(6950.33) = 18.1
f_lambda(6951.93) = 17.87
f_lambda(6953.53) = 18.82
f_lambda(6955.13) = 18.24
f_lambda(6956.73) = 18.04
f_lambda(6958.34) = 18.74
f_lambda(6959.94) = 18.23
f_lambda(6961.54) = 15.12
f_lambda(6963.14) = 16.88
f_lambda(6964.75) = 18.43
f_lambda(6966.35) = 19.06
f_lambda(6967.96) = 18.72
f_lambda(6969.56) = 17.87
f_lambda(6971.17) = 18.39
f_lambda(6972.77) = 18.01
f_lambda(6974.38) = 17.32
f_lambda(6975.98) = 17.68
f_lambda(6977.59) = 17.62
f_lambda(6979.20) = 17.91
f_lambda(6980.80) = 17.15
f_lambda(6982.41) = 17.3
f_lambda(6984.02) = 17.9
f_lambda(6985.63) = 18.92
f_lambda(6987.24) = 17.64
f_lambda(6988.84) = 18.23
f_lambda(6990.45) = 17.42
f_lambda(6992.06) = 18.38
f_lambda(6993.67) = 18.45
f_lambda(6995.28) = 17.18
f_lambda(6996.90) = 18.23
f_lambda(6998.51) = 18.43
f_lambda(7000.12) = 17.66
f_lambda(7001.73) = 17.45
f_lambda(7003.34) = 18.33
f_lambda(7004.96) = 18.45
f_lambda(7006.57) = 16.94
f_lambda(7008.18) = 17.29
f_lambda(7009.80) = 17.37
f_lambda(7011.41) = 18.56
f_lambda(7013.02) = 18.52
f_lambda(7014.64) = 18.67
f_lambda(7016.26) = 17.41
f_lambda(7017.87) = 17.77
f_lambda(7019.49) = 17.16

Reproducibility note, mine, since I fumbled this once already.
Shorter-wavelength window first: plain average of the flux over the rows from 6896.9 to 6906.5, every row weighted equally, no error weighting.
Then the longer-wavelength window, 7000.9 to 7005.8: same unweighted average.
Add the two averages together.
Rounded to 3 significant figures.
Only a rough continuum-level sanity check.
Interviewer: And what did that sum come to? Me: 36.2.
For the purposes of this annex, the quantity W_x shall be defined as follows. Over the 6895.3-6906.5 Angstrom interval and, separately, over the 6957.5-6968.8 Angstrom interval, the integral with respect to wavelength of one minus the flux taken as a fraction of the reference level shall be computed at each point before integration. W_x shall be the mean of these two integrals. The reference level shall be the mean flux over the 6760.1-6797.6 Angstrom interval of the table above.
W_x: -0.09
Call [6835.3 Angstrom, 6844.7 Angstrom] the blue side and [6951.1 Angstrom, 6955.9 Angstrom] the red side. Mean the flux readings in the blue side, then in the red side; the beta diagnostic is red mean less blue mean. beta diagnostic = 1.2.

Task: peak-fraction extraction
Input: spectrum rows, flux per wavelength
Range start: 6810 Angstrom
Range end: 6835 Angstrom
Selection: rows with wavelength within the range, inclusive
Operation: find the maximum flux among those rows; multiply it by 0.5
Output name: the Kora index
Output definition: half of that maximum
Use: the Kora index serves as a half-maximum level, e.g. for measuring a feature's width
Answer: 9.36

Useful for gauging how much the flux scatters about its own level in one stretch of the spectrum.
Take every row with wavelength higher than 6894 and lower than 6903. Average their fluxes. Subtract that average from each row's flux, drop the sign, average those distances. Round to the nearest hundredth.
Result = 0.43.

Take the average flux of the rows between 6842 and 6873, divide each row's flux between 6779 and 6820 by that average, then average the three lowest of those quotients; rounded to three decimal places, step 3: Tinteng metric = 0.915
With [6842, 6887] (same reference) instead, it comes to 0.925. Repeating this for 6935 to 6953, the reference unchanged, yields 0.978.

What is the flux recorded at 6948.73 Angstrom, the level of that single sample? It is 18.08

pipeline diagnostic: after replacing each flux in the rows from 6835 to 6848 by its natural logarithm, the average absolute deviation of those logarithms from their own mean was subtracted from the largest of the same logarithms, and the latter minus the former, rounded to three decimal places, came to 2.922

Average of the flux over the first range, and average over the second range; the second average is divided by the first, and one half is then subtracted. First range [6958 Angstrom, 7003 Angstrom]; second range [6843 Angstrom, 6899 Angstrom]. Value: 0.491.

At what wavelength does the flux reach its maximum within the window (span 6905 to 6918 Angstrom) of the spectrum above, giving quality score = 6916.80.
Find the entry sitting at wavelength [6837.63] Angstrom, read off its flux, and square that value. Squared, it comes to 252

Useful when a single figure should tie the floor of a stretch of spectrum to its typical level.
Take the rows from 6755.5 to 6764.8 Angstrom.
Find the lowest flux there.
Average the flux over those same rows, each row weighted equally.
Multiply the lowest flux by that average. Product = 286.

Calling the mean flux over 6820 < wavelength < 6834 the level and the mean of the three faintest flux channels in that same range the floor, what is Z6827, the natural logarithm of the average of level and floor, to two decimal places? 2.89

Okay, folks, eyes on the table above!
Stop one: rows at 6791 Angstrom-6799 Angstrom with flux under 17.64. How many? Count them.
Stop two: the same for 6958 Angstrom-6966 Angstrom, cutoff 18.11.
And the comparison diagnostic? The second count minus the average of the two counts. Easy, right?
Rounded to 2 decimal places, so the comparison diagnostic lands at 1.00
